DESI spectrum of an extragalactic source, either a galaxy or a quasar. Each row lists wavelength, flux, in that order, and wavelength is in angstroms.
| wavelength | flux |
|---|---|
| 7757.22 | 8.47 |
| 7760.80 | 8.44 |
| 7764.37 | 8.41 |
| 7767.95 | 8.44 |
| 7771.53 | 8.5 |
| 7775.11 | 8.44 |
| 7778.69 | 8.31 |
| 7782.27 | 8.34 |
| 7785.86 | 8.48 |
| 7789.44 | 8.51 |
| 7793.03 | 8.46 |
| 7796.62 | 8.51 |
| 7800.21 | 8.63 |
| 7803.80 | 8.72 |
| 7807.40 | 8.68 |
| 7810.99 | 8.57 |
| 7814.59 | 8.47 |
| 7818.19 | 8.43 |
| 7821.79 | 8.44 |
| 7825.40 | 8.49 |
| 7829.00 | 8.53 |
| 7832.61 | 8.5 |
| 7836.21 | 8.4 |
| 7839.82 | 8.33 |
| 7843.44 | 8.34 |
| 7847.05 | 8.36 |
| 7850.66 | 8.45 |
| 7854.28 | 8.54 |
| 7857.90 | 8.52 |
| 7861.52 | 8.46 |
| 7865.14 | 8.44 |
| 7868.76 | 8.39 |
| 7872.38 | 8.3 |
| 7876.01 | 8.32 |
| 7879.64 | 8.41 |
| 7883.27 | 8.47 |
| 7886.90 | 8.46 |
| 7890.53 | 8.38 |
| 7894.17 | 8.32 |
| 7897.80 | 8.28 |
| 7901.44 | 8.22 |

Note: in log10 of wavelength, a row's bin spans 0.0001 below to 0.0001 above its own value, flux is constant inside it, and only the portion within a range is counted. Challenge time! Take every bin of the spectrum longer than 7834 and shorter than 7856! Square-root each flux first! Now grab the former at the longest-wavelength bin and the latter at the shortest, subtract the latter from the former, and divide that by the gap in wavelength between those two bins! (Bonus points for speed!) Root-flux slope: 0.0013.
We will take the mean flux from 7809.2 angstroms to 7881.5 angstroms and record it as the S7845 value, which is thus 8.43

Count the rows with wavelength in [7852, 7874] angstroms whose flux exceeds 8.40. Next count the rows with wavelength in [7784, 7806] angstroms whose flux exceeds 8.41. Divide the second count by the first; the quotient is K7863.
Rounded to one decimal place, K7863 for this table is 1.5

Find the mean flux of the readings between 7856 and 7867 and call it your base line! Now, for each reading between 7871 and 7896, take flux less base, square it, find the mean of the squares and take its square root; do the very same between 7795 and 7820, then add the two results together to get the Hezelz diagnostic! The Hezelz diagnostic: 0.255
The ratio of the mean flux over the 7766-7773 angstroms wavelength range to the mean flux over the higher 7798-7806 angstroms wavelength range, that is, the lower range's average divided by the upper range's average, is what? 0.98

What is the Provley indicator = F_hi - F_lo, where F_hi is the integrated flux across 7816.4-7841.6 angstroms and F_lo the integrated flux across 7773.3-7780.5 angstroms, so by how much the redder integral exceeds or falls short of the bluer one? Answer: 153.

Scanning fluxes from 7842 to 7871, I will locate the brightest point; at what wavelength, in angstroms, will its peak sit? 7854.28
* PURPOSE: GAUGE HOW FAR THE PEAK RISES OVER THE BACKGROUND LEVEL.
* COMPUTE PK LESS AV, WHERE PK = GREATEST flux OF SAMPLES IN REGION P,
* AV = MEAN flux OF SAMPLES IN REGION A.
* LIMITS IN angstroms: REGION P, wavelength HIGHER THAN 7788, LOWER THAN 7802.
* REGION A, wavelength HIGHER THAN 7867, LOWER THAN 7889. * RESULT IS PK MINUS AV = 0.24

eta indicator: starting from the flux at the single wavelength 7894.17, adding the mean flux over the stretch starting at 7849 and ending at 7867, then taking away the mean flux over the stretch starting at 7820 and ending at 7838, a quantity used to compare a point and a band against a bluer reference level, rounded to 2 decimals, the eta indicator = 8.33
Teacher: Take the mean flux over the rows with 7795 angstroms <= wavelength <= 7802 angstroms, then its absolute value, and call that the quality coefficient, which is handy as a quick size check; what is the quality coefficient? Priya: 8.57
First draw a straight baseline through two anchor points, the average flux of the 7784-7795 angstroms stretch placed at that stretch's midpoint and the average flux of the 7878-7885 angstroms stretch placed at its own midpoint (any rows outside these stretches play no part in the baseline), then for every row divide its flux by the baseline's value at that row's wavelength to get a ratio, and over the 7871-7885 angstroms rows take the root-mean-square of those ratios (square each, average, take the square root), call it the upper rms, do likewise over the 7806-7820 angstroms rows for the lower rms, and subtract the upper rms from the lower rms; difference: 0.016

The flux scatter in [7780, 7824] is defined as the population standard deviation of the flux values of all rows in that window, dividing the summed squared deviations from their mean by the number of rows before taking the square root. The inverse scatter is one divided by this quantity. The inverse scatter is 9.4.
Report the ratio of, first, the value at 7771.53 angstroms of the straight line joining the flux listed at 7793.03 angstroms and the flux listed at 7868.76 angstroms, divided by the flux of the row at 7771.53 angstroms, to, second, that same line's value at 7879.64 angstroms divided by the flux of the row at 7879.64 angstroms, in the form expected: 1.00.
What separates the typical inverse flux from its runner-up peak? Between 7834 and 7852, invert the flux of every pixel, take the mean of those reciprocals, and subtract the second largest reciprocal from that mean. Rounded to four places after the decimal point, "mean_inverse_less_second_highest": -0.0005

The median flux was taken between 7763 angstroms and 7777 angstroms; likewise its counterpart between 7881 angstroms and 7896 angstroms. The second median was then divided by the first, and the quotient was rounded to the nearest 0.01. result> 1.00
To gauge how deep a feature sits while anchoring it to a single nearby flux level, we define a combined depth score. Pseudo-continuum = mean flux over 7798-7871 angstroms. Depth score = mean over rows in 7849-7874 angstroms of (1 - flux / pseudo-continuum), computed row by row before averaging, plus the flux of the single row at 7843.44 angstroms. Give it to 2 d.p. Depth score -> 8.34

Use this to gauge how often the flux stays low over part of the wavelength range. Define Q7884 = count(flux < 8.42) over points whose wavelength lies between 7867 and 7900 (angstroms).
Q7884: 7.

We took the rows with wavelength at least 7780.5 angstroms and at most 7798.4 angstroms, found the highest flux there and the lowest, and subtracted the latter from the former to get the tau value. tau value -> 0.17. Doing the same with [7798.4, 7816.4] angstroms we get 0.25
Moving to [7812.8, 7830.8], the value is 0.10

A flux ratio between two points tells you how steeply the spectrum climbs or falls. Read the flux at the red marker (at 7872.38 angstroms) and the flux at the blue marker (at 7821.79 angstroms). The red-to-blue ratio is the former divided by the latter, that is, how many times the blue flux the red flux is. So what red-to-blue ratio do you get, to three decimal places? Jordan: 0.983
